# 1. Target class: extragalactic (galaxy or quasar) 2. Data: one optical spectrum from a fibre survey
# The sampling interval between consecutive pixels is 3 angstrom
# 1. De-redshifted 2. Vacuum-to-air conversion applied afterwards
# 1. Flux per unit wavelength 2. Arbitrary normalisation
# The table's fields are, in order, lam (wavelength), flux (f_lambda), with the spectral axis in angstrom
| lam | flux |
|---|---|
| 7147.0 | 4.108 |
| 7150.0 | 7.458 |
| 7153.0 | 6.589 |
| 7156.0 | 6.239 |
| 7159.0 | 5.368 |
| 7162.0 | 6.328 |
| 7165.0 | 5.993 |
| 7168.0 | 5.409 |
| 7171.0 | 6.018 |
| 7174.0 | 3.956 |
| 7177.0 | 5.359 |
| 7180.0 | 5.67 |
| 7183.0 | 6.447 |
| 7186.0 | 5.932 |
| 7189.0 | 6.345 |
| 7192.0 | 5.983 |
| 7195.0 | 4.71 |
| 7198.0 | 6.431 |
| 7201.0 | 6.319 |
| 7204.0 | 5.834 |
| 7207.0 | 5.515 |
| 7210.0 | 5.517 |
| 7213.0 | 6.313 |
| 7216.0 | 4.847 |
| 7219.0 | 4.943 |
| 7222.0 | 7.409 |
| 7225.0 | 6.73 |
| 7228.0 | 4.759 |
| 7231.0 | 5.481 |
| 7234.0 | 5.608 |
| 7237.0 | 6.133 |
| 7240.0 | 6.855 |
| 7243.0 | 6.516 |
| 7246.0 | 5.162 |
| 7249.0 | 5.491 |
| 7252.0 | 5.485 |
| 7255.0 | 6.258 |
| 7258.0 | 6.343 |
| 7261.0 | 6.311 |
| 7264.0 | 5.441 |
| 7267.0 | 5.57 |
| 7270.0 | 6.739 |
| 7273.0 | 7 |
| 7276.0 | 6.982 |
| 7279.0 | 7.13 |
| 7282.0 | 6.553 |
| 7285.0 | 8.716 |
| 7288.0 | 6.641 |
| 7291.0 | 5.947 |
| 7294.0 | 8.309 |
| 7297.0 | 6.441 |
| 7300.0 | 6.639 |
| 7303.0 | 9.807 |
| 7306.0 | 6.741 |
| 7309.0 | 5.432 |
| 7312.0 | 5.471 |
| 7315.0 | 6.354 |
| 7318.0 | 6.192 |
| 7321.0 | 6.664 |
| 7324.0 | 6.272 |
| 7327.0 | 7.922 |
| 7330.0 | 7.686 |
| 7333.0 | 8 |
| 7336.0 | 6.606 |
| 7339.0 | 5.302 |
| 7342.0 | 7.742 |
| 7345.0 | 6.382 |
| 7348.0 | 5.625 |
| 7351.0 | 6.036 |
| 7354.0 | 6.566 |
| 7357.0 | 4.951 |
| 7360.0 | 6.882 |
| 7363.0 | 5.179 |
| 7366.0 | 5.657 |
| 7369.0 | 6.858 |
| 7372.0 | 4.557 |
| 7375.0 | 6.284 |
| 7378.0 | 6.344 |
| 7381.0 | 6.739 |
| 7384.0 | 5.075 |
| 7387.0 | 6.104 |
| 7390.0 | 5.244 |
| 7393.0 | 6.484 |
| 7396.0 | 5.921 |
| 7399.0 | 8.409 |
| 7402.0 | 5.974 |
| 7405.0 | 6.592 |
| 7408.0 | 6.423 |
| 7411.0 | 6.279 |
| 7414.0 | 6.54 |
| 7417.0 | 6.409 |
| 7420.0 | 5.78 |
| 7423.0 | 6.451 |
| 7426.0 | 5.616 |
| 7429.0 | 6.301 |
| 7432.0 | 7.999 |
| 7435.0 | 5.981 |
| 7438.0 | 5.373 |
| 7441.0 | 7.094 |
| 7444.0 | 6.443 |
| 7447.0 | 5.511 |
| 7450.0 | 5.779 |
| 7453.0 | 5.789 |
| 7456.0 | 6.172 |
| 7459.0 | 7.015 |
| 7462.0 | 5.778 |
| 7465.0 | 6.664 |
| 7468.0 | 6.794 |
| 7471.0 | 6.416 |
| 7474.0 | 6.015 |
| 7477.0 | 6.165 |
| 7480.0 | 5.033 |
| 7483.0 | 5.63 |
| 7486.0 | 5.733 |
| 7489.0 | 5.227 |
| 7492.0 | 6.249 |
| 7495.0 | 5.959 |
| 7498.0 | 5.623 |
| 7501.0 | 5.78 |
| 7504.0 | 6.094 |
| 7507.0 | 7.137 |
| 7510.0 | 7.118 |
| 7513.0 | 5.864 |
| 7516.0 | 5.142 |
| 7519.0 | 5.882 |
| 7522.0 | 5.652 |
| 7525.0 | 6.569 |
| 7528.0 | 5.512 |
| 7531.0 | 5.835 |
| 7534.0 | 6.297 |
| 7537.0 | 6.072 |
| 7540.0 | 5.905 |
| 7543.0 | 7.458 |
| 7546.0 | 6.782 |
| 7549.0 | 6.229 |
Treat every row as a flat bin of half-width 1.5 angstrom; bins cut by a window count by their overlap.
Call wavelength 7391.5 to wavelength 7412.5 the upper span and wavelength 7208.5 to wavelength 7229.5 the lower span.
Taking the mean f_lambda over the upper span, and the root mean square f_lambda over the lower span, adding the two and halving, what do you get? 6.2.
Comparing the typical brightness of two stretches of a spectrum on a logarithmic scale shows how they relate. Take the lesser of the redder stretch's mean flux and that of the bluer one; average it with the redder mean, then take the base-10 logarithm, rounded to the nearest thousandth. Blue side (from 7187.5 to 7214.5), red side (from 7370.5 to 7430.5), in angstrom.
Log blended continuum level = 0.780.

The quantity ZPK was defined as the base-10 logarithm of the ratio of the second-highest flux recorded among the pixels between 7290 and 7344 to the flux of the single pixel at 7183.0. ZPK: 0.110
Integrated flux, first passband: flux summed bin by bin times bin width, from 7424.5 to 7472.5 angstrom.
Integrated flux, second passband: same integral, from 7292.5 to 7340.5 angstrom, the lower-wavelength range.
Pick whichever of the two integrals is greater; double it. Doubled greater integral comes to 659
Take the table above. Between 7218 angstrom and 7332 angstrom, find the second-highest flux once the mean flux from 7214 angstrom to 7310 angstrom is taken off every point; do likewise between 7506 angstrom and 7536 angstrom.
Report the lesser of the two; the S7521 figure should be 0.73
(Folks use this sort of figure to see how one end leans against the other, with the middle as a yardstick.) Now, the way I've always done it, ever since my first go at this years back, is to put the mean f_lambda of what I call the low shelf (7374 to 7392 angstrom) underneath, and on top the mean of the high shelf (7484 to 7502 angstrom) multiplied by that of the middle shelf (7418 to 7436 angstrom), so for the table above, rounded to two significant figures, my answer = 6.1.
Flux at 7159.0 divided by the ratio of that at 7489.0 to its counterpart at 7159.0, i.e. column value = 5.5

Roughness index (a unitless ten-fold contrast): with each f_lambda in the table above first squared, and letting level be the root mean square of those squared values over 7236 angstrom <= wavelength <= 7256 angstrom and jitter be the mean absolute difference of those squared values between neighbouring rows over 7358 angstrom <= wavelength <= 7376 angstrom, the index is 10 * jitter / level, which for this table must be 4.7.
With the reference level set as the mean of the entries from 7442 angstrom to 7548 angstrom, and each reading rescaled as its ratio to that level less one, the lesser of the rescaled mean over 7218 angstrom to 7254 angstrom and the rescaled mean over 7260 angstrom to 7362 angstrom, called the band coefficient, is -0.03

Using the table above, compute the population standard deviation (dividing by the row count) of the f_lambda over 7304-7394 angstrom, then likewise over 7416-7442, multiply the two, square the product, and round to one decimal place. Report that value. 0.4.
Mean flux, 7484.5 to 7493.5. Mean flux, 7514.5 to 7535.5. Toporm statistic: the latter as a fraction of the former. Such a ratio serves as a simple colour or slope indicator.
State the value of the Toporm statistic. 1.02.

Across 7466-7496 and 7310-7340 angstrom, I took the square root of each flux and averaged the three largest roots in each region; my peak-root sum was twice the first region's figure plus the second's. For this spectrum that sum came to 7.90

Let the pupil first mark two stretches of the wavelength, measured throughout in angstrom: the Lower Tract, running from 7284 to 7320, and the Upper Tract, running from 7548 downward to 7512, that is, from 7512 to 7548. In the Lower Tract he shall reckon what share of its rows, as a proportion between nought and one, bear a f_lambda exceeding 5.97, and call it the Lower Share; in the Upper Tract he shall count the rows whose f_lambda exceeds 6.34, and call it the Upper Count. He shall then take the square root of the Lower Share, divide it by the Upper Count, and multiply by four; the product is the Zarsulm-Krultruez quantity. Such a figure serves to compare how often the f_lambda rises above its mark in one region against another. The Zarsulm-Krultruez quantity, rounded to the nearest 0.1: 1.2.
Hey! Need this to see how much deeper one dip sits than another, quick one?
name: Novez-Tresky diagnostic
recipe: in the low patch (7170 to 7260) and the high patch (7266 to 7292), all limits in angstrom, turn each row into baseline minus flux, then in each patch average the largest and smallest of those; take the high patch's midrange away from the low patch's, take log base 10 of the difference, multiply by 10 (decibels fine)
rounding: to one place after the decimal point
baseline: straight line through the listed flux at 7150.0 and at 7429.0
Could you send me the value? 2.5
